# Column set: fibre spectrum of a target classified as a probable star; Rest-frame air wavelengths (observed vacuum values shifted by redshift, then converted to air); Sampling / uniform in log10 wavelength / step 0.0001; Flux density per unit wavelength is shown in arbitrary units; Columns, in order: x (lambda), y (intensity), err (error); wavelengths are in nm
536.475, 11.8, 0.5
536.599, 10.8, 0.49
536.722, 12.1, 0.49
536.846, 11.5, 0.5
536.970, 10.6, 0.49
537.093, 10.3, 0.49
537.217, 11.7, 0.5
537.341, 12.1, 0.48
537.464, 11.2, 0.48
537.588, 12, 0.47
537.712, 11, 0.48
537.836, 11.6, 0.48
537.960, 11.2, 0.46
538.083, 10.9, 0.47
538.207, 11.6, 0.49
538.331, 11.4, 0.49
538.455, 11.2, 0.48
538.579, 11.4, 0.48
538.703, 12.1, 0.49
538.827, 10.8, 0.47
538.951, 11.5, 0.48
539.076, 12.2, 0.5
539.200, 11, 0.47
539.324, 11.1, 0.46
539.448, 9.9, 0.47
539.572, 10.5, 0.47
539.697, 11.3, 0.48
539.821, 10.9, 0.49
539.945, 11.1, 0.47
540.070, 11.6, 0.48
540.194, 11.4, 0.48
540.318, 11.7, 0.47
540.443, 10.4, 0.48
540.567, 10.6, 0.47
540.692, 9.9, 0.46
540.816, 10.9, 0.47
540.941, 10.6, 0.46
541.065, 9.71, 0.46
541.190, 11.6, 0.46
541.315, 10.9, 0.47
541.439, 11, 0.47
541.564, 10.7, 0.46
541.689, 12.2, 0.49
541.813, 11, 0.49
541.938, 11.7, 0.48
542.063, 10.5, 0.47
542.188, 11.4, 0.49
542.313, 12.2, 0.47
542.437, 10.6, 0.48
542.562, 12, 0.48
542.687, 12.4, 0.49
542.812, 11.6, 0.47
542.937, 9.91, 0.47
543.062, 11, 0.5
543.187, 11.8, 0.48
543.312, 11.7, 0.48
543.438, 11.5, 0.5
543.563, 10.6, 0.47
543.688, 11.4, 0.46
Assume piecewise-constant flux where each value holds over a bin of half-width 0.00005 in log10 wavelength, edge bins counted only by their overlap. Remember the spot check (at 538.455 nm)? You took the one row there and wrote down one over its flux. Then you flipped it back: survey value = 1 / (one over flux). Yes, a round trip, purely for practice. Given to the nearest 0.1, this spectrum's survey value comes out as 11.2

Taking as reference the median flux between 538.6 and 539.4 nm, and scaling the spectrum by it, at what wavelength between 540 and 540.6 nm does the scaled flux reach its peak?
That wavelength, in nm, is 540.318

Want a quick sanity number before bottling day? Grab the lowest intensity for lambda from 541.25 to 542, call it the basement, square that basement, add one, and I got 115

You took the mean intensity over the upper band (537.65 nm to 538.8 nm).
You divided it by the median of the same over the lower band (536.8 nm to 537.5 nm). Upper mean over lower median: 1.00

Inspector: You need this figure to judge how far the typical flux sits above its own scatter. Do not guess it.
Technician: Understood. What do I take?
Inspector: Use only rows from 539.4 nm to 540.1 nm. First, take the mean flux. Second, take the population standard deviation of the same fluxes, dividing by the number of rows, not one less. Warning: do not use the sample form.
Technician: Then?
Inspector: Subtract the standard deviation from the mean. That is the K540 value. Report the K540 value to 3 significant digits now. 10.3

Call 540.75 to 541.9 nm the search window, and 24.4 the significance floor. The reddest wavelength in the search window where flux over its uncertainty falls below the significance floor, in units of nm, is 541.813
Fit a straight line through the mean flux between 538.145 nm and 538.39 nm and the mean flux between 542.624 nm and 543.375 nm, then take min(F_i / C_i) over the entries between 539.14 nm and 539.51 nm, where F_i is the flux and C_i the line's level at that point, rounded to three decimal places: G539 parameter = 0.863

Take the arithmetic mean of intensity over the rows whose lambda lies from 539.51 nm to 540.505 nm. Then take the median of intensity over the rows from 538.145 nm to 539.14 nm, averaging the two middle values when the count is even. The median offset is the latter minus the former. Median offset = 0.34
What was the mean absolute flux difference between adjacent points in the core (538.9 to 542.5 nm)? 0.77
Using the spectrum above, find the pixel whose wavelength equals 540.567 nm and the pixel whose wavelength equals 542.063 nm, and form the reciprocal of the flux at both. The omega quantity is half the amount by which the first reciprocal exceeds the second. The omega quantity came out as 0.000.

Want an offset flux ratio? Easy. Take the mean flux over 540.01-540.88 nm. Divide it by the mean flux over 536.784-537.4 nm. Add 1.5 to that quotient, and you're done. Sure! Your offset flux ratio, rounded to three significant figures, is 2.47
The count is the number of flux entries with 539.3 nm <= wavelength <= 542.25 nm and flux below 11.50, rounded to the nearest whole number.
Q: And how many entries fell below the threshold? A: 19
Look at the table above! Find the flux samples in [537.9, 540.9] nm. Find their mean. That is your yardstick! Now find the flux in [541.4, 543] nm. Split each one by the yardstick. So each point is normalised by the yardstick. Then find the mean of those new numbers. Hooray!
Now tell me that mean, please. 1.02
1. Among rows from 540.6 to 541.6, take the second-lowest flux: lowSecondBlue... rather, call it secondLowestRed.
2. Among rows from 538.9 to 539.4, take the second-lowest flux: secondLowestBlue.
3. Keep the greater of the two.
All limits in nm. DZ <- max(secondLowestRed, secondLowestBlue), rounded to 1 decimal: 11.1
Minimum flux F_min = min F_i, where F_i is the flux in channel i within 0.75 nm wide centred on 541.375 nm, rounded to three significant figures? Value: 9.71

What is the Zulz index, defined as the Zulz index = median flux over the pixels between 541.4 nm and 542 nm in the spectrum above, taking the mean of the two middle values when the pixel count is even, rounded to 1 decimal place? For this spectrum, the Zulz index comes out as 11.0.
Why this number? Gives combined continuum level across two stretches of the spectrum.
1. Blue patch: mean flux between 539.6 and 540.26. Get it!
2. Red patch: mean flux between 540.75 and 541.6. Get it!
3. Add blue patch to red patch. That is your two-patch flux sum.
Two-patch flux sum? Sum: 22.0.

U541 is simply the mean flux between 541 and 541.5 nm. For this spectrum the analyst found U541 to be 10.8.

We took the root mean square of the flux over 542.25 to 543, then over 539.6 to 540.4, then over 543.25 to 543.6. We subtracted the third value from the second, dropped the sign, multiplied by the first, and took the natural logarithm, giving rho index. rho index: -0.4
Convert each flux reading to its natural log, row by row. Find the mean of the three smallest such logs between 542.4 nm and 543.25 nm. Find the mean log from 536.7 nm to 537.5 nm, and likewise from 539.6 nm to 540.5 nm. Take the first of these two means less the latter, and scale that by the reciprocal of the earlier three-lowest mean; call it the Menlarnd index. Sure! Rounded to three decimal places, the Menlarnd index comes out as 0.006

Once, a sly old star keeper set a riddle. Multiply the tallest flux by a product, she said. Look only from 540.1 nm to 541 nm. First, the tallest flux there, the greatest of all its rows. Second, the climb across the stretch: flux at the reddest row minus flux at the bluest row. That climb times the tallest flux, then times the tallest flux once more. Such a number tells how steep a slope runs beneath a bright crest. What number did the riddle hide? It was -110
